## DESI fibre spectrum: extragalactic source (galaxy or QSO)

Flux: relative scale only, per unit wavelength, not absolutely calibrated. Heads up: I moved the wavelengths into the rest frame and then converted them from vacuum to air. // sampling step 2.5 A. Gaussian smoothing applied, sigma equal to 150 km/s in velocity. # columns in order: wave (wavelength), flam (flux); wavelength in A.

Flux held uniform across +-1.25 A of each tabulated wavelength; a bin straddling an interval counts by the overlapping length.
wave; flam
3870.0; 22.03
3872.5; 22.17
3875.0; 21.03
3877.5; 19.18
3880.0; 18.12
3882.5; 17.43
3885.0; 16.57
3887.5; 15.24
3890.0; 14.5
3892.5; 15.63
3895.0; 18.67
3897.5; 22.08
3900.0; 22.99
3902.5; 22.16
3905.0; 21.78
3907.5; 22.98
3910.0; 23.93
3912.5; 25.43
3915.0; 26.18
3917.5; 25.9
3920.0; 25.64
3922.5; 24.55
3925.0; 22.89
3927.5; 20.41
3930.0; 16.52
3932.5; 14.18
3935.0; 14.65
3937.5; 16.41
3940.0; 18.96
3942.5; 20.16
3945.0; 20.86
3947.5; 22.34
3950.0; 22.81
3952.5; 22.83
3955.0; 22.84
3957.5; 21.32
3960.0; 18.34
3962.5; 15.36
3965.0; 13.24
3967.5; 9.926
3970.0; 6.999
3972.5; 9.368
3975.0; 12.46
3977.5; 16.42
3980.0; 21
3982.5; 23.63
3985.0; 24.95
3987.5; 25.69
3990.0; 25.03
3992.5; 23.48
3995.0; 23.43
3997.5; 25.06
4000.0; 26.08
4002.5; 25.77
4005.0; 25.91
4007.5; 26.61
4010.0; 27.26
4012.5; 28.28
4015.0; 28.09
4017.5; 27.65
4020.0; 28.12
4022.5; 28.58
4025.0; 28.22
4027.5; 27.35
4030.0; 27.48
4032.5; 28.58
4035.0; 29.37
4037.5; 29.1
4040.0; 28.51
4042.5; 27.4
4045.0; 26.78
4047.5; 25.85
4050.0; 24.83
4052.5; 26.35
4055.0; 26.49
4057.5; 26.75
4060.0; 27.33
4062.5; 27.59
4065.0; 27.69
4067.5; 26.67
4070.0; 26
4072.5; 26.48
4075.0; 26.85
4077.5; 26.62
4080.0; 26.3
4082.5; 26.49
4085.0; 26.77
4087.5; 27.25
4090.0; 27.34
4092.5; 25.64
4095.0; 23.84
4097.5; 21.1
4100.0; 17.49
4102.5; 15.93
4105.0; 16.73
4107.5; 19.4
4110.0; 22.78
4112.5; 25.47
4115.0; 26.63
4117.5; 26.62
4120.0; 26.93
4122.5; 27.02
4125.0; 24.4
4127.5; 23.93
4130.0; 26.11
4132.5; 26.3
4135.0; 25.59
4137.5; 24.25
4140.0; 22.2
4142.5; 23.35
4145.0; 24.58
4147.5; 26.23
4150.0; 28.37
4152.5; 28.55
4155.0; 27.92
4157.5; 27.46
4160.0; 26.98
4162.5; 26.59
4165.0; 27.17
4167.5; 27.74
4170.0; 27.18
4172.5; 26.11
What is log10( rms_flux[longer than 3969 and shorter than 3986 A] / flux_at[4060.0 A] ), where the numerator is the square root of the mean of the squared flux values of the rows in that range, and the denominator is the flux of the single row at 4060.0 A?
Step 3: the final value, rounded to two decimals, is -0.19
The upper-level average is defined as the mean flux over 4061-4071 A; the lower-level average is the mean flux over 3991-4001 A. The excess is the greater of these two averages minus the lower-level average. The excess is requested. 2.5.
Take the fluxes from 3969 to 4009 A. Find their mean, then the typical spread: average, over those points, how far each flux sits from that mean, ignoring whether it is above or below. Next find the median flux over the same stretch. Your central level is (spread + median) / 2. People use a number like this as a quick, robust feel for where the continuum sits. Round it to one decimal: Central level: 14.7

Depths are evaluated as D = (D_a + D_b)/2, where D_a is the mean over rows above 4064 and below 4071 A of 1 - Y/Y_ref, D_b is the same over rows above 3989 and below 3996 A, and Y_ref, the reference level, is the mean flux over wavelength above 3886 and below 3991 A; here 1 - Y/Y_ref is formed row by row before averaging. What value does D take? -0.29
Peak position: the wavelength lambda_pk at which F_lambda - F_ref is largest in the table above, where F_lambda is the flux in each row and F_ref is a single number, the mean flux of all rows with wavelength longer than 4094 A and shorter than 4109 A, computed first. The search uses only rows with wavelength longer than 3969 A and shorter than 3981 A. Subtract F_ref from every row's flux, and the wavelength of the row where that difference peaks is 3980.0 A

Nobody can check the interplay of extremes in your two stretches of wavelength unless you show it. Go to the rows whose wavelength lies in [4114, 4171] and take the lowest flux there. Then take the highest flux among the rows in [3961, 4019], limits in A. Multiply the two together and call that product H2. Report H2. 628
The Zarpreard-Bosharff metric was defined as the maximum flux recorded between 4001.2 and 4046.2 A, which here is 29.37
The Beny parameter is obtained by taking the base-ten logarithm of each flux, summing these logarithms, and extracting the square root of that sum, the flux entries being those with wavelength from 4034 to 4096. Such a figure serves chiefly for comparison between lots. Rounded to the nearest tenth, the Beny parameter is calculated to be 6.0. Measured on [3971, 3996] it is 3.6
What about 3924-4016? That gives 6.9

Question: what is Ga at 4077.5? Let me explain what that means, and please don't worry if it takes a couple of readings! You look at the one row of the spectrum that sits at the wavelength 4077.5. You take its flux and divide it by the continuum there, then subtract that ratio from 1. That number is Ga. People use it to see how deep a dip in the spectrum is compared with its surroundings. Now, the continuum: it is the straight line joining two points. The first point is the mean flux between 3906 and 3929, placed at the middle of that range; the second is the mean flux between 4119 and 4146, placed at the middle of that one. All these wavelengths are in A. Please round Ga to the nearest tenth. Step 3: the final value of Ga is -0.1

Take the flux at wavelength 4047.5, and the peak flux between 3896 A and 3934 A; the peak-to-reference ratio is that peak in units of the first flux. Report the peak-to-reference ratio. 1.01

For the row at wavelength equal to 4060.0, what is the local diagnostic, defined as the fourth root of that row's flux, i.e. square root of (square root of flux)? 2.29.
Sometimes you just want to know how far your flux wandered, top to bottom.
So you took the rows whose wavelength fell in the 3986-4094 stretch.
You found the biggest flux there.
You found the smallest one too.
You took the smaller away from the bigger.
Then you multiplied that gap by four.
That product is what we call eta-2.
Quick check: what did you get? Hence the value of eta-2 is 24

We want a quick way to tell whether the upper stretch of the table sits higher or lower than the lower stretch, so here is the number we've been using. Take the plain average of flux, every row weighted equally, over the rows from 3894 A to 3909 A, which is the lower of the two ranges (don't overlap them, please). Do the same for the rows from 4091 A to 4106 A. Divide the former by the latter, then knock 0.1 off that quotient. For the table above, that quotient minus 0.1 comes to 1.0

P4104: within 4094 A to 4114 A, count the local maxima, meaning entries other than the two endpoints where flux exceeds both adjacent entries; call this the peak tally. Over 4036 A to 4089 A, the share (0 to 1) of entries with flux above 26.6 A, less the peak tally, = 1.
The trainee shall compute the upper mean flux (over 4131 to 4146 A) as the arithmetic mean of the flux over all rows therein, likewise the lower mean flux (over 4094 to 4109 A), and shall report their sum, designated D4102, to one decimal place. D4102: 43.5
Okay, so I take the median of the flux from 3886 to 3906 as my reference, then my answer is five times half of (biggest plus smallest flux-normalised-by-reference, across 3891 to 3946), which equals 4.99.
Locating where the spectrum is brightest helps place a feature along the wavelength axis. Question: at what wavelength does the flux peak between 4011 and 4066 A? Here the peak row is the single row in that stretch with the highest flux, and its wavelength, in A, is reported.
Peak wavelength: 4035.0 A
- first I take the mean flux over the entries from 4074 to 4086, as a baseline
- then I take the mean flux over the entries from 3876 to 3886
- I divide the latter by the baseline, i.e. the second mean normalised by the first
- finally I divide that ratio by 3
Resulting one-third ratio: 0.22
